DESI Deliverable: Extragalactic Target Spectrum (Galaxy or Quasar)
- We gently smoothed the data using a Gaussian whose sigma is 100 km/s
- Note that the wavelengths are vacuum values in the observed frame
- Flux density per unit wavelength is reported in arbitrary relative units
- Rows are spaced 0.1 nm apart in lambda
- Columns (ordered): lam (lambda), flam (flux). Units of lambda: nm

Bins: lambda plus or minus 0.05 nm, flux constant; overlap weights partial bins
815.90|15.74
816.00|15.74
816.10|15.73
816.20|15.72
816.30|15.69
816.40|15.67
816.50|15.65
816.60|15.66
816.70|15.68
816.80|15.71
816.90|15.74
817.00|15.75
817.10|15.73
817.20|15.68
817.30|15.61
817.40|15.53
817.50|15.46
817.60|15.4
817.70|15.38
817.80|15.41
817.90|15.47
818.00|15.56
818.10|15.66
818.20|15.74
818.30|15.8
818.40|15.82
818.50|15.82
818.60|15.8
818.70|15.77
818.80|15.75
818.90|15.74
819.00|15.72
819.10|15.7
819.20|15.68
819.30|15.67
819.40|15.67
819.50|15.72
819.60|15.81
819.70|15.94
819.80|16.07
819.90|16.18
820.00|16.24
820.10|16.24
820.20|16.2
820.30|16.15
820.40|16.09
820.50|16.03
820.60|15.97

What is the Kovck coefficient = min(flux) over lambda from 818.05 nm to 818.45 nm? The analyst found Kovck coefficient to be 15.66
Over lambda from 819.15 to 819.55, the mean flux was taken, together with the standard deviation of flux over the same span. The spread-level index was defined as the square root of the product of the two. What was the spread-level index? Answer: 0.6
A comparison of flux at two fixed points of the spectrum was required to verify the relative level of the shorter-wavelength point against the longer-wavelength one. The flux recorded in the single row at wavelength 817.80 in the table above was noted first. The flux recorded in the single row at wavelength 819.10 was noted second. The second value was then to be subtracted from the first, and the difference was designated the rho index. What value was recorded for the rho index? -0.29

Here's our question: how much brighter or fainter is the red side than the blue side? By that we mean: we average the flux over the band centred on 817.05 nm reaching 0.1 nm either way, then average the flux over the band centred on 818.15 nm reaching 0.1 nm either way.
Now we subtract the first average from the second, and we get 0.0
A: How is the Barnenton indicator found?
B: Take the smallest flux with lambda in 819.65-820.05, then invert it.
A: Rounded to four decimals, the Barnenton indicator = 0.0627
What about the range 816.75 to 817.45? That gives 0.0644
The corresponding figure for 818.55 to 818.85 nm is 0.0635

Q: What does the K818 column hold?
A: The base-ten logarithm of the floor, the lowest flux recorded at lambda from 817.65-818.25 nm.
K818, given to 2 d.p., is 1.19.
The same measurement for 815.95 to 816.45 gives 1.20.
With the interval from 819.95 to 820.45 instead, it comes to 1.21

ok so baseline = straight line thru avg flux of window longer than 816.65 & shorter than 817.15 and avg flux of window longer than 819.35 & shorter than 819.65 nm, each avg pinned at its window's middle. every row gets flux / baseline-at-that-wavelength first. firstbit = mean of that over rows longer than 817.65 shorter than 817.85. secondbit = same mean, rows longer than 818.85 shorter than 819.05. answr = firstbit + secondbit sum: 1.98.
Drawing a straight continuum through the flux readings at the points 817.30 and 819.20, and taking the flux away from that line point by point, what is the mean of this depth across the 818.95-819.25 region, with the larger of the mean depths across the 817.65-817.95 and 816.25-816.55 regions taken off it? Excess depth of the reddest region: -0.23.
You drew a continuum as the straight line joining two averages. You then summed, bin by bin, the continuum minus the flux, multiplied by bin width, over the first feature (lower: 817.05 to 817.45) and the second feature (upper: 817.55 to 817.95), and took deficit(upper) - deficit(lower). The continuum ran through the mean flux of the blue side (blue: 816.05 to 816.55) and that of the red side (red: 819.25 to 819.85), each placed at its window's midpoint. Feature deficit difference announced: 0.10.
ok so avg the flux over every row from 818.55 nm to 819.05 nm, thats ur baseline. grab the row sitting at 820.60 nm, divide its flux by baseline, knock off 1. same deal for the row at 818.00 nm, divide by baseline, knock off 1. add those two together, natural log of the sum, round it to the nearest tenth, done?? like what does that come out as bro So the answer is -6.8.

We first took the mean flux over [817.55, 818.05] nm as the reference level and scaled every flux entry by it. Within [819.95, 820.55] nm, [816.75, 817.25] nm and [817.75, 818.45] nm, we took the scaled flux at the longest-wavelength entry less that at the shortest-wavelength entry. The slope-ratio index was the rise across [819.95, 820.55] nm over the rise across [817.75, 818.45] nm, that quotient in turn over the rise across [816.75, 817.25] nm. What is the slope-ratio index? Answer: 264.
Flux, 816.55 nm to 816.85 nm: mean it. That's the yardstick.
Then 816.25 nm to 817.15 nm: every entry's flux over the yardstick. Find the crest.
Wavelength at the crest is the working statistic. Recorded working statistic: 817.00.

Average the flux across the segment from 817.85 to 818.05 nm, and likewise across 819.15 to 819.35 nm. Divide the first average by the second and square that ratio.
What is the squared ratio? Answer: 0.980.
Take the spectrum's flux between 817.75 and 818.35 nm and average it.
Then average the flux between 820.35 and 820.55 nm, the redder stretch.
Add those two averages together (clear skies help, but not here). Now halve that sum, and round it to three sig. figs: 15.8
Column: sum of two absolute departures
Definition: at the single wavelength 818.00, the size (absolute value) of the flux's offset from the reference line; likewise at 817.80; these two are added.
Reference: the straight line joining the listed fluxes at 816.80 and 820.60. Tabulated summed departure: 0.60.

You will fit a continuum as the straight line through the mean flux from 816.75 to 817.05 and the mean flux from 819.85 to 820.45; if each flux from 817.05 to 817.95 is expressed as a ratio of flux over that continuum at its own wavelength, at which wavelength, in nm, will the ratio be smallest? 817.70 nm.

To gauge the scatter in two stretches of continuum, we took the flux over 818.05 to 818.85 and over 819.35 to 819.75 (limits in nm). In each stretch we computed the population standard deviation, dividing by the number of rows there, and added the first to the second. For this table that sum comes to 0.153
